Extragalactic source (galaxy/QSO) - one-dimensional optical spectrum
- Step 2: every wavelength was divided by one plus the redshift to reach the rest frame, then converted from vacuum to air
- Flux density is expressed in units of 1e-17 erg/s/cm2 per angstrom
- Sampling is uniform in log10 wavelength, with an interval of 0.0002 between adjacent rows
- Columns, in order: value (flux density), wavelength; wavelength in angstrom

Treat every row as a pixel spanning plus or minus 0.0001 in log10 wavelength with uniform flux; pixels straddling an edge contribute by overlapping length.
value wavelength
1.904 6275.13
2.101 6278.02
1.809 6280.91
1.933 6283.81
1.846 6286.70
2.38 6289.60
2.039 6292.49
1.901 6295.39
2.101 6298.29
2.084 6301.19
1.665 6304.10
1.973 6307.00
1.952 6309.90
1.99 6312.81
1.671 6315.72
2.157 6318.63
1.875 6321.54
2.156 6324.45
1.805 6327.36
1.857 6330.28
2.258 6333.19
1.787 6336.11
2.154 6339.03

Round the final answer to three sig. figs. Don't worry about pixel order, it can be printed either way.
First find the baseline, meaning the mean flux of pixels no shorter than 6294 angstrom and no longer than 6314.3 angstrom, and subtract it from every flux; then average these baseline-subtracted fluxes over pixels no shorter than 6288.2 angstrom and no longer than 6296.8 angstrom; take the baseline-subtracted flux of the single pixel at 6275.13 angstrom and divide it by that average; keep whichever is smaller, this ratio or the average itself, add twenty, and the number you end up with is 19.7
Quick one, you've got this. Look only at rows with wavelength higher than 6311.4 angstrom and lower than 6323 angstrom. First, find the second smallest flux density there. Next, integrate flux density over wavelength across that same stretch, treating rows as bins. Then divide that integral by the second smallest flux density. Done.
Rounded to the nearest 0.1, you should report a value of 11.9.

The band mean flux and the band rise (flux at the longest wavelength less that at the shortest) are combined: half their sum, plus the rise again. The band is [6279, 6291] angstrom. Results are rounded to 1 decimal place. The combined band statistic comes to 1.9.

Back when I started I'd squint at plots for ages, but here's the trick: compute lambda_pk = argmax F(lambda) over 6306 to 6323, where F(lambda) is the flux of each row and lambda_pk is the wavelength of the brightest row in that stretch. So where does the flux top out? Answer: 6318.63 angstrom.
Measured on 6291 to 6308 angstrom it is 6298.29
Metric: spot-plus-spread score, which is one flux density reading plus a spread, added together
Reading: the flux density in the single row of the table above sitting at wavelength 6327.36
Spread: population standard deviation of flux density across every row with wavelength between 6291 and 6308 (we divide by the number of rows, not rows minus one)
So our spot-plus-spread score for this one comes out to 2.0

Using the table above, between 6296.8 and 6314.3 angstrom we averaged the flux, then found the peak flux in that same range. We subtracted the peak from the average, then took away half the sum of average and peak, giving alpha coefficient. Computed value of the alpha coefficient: -2.17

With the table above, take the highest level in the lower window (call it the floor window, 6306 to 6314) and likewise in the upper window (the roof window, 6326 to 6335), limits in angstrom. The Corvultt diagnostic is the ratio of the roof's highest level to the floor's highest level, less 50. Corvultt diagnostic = -48.9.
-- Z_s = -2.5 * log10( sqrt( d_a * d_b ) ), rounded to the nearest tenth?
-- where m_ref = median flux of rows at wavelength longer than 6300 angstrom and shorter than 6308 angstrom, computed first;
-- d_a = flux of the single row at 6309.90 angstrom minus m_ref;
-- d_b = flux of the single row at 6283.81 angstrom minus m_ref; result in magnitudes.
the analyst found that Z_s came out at 3.8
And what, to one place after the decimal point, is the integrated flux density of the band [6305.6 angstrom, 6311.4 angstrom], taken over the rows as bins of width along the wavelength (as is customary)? 11.4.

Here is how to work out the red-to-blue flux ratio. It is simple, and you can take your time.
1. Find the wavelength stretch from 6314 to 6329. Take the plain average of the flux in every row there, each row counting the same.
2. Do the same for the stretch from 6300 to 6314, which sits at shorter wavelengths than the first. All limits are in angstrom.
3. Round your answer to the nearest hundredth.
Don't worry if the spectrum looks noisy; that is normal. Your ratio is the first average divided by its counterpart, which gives 1.00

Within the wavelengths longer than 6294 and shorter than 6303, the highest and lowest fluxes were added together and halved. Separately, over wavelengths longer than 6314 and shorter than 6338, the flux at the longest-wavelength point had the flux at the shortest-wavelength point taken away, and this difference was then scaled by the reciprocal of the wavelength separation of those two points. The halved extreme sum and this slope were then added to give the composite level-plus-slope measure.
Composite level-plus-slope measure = 2.01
